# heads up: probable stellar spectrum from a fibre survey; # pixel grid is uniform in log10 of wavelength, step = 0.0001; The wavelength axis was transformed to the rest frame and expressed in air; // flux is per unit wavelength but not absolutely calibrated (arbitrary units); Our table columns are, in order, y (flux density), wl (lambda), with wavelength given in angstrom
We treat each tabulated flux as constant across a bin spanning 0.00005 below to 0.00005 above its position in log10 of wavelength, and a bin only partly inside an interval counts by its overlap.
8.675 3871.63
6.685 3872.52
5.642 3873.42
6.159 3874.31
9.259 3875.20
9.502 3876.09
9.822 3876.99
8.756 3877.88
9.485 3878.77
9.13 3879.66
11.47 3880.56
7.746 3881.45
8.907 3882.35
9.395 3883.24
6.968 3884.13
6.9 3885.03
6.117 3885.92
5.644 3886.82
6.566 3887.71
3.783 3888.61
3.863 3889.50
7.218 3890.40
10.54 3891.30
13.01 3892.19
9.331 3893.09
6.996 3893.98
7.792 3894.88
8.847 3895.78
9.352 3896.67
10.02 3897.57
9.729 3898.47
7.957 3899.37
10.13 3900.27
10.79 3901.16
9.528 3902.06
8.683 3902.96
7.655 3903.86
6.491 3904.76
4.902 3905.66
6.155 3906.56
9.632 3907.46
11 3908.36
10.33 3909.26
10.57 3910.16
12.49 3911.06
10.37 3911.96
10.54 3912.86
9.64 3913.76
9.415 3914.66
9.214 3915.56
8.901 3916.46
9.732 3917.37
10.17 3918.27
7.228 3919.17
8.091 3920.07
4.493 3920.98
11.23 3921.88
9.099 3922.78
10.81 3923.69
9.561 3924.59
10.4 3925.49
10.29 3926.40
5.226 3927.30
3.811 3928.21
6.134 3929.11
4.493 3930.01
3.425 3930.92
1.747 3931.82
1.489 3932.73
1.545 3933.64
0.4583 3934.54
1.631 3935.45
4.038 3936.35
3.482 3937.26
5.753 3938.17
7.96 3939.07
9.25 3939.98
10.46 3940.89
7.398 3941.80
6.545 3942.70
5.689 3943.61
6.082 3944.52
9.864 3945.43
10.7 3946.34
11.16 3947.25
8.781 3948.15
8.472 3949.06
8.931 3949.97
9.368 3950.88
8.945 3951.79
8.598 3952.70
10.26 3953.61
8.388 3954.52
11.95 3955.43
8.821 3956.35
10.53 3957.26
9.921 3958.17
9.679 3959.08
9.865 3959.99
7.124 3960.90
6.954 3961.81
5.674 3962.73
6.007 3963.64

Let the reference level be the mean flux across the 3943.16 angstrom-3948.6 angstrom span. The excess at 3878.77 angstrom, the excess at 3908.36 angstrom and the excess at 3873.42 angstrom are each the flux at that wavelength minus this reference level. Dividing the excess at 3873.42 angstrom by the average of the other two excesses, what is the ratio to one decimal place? -2.0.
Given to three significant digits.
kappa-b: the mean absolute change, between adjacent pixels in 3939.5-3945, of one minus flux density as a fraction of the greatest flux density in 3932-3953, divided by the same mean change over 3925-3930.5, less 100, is -99.4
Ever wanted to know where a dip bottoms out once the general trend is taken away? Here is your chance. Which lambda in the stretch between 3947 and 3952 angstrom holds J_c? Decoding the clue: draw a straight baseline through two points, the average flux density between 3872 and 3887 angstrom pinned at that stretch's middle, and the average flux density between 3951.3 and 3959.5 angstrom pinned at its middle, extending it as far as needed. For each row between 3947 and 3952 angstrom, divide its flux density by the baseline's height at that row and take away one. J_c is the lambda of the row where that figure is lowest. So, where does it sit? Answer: 3949.06 angstrom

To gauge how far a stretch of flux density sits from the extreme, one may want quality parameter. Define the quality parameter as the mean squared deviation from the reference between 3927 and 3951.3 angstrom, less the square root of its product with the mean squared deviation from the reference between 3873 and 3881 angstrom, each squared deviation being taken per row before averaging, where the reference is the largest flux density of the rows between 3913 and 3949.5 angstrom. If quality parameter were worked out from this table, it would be 18.6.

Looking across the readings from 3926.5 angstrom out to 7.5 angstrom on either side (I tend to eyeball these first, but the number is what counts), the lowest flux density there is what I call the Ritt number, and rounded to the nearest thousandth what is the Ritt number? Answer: 1.489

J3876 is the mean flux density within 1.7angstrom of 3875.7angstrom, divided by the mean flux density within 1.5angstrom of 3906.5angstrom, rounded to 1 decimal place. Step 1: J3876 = 1.3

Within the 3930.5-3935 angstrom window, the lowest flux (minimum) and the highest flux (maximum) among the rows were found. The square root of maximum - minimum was 1.7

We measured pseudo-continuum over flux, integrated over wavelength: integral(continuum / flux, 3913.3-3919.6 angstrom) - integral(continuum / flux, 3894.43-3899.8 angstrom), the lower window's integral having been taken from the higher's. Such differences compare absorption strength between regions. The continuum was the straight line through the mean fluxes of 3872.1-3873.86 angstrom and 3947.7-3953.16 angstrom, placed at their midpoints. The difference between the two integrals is 1.1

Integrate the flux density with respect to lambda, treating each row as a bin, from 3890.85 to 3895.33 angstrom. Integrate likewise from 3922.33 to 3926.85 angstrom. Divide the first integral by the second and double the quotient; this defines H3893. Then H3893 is 1.89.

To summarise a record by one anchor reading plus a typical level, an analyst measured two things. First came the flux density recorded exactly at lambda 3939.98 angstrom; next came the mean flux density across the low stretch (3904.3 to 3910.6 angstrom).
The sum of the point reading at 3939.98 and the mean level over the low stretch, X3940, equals 17.7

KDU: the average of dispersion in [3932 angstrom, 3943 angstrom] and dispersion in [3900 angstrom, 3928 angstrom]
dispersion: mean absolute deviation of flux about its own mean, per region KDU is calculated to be 2.2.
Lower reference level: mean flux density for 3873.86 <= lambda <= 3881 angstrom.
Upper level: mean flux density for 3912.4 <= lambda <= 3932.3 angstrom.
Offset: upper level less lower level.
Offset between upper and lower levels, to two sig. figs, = -1.3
